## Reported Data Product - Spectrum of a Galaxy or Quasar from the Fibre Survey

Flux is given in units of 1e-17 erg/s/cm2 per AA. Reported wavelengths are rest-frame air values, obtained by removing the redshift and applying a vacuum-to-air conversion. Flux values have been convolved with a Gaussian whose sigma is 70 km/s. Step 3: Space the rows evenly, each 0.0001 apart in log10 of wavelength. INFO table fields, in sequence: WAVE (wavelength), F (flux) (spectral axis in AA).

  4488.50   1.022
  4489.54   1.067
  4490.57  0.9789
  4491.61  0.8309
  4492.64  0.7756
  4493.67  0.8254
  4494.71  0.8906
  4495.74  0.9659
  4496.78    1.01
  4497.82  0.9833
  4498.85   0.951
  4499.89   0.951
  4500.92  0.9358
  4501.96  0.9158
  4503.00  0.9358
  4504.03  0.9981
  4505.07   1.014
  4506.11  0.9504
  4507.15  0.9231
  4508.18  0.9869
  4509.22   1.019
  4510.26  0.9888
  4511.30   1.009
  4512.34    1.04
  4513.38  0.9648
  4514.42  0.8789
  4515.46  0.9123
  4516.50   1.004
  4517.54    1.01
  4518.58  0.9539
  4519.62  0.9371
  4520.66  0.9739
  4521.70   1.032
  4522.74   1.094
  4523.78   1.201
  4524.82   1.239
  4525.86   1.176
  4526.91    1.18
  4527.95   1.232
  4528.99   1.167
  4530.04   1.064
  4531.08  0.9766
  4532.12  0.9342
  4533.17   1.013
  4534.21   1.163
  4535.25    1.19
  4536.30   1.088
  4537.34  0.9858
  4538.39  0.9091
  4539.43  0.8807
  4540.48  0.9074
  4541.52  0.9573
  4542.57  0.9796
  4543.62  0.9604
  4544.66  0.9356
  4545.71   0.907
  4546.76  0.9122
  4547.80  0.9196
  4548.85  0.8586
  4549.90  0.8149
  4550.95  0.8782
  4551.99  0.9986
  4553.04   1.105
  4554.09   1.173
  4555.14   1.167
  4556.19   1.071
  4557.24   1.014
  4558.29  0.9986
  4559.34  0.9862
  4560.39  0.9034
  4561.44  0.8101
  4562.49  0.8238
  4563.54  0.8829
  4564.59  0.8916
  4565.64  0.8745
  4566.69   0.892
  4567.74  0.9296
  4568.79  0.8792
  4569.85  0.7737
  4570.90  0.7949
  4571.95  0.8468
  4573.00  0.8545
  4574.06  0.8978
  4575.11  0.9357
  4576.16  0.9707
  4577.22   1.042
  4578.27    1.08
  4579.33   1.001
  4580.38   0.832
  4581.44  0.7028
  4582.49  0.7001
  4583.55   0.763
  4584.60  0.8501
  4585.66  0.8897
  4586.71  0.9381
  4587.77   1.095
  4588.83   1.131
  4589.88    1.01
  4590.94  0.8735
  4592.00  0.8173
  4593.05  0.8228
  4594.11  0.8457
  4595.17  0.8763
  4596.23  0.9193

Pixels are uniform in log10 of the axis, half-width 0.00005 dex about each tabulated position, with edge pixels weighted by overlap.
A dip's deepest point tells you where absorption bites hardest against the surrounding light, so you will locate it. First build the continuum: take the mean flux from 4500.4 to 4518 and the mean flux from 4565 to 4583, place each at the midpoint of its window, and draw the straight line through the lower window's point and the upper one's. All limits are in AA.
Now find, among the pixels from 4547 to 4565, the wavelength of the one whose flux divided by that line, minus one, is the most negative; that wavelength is 4549.90 AA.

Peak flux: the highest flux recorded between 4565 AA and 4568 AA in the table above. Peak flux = 0.9296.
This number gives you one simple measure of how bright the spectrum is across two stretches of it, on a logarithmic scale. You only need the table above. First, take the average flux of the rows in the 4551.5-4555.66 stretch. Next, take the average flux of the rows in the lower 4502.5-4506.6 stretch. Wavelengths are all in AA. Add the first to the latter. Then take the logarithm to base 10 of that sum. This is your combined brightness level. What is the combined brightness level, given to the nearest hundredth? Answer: 0.32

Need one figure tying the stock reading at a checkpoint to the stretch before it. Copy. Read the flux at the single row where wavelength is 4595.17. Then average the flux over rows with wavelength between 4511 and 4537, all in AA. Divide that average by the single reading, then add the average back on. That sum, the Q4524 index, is 2.26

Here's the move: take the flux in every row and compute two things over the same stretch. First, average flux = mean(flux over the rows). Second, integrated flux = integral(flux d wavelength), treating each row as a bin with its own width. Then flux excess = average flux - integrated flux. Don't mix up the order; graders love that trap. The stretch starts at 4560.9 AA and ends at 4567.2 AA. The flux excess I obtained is -4.6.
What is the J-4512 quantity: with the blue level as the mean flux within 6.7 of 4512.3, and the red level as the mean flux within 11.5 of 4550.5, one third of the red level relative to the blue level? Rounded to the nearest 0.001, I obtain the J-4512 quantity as 0.329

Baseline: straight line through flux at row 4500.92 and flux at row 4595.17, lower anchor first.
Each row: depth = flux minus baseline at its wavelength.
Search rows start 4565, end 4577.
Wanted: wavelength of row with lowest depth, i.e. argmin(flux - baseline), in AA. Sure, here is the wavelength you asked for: 4569.85 AA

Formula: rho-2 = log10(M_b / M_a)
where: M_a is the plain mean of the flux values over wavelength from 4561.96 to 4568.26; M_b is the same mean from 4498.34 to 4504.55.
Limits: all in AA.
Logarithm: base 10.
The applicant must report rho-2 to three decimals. 0.031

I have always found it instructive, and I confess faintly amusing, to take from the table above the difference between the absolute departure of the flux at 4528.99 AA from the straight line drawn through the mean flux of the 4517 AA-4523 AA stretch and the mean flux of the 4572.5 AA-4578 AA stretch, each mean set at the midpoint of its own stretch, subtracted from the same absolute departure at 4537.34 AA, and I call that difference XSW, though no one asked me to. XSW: -0.17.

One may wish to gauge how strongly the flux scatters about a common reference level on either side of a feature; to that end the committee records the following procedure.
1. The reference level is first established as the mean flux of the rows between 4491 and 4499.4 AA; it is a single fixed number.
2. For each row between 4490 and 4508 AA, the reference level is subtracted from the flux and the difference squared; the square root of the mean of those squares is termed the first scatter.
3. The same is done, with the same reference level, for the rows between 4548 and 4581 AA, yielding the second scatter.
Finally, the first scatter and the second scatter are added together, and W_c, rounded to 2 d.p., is 0.18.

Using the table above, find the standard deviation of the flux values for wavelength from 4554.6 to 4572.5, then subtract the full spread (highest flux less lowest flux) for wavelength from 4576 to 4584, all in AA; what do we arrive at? -0.28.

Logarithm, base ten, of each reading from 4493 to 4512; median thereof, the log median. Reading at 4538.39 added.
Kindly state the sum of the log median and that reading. 0.89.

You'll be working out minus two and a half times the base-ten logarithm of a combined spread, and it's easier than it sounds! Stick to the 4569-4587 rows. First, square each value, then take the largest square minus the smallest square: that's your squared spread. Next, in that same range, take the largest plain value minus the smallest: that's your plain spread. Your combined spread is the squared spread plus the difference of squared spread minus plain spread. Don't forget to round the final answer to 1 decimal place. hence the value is 0.0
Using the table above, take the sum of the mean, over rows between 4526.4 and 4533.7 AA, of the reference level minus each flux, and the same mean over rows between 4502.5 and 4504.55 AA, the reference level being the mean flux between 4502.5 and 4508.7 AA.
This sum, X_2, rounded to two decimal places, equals -0.11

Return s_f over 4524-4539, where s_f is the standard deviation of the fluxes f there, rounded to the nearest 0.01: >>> 0.11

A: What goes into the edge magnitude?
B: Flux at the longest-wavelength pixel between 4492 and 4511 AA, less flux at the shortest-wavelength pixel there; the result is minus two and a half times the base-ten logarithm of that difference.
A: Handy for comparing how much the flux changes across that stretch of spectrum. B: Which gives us 1.7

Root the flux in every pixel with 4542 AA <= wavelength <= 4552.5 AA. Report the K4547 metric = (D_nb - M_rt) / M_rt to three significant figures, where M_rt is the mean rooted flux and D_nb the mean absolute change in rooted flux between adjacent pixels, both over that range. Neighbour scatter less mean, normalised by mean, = -0.977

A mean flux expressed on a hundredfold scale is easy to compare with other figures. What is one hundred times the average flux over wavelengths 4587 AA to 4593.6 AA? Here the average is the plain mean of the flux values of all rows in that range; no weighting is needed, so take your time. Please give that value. 96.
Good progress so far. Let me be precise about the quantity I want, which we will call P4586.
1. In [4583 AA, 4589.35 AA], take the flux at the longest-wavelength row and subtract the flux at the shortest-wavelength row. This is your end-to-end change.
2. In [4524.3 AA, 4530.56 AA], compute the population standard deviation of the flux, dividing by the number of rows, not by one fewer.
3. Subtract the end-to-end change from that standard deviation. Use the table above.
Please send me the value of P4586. -0.3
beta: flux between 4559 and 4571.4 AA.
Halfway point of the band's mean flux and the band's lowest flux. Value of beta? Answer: 0.82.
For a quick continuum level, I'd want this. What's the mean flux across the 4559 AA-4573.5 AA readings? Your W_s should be 0.87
